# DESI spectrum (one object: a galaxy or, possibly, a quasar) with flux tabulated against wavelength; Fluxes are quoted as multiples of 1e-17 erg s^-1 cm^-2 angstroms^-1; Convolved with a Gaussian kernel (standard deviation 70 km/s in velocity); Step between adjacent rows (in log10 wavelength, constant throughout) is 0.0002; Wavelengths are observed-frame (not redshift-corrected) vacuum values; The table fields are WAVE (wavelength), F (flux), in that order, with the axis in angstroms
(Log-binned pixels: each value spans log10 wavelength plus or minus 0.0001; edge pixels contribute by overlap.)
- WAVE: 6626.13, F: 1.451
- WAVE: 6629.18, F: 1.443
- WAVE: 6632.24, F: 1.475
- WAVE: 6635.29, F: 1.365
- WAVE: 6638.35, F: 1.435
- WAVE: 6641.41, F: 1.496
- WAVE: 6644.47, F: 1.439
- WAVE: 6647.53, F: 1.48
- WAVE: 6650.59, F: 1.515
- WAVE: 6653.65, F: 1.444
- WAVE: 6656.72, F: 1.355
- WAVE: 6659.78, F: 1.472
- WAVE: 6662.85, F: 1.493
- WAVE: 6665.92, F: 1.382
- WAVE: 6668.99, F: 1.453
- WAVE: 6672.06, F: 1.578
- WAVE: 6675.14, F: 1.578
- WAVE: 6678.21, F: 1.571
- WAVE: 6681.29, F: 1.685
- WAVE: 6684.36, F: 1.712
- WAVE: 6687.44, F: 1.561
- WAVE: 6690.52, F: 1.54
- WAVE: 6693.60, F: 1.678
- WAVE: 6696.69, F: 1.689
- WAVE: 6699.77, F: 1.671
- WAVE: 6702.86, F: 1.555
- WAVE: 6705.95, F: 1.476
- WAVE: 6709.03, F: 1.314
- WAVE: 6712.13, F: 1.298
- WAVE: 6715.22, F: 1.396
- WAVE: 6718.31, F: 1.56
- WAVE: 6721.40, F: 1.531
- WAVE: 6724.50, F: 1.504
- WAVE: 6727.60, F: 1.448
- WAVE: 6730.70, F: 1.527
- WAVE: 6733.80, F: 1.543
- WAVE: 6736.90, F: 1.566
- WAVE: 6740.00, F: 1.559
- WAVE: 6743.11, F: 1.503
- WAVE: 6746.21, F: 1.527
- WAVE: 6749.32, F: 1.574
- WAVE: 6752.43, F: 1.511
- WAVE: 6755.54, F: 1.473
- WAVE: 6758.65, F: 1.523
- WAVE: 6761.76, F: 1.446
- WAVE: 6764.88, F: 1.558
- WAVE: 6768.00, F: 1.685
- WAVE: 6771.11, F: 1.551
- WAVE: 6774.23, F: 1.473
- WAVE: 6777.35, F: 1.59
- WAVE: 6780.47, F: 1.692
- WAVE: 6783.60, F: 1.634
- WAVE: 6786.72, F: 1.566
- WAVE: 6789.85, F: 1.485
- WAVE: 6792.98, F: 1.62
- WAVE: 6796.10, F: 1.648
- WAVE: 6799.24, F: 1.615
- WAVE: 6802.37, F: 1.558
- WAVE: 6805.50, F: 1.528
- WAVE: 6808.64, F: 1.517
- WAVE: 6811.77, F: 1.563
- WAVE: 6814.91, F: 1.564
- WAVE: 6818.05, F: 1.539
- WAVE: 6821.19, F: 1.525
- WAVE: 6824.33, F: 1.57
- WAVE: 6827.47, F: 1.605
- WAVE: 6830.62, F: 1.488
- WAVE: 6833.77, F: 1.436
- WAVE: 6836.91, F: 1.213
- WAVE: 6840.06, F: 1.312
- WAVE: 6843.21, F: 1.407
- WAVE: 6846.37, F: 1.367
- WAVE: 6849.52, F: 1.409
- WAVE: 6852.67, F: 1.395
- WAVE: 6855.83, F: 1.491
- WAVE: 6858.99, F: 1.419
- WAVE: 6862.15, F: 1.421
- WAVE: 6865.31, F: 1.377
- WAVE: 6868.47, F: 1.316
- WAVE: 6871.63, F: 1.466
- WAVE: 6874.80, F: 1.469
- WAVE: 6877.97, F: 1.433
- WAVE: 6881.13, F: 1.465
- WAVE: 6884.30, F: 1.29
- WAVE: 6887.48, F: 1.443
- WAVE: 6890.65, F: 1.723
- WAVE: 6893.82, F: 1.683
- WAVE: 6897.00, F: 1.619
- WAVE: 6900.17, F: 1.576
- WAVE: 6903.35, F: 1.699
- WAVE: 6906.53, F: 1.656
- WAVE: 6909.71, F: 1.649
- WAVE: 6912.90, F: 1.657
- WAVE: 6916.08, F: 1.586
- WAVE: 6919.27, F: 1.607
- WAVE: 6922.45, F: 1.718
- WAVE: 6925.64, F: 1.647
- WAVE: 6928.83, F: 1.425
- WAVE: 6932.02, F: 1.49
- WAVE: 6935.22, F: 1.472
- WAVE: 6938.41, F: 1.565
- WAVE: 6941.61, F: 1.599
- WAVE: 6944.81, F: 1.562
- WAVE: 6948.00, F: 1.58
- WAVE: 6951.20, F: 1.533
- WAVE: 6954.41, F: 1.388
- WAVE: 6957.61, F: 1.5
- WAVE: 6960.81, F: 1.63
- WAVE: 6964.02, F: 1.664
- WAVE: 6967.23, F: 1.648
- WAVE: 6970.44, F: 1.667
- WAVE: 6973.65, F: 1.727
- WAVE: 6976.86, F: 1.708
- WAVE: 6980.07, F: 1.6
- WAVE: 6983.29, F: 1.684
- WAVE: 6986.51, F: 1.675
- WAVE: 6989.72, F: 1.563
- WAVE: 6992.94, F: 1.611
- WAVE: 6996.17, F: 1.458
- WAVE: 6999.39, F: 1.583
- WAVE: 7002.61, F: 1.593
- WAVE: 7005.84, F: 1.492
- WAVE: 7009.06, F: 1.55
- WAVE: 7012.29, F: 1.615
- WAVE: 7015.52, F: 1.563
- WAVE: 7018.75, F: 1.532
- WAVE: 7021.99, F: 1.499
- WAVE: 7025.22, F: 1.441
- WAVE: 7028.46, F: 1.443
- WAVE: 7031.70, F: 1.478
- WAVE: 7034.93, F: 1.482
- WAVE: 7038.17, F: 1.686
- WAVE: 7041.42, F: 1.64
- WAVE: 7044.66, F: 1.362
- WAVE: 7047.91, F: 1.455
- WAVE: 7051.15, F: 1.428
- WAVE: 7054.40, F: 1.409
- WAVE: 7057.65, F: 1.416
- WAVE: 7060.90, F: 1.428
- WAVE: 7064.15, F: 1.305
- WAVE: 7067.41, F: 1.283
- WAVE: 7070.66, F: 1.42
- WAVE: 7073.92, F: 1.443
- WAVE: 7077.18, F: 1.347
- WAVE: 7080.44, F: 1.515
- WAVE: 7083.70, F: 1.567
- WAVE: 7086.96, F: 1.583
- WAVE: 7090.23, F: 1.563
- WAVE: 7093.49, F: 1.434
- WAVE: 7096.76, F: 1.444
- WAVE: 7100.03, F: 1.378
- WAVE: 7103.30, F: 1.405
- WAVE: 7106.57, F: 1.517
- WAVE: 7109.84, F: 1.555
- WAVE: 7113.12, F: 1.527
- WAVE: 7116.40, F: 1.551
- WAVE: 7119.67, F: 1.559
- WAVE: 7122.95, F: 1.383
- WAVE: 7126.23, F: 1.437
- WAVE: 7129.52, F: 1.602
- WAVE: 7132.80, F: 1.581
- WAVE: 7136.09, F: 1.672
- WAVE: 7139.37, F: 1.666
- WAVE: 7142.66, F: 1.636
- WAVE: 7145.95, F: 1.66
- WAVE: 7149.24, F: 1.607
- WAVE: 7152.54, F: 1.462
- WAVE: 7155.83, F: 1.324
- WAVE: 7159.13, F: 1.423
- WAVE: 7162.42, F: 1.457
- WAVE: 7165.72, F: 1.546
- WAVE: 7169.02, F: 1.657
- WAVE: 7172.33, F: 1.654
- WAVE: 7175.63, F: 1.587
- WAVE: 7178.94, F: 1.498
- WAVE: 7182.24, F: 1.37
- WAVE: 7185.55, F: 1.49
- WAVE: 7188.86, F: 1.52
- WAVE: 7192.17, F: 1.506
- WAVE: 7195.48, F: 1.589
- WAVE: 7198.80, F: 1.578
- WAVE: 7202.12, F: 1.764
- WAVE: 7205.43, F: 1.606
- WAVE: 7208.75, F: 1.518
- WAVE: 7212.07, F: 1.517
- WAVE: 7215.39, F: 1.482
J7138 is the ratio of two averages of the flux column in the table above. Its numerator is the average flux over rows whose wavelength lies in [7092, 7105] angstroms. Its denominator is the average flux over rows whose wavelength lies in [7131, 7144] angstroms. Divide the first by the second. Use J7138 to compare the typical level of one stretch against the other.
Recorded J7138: 0.86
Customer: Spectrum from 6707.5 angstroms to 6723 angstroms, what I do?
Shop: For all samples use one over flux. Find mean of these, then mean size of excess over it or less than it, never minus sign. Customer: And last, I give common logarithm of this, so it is -1.31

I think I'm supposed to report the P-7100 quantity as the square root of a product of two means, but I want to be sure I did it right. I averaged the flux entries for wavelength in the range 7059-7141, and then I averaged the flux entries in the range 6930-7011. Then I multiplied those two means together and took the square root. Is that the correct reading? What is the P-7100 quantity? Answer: 1.533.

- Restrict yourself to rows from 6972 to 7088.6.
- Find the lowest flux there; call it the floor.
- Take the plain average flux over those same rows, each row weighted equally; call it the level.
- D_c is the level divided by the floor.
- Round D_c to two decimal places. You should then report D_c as 1.18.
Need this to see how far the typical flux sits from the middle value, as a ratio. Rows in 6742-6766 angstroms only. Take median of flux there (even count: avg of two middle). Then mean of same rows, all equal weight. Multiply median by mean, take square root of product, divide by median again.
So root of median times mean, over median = 1.00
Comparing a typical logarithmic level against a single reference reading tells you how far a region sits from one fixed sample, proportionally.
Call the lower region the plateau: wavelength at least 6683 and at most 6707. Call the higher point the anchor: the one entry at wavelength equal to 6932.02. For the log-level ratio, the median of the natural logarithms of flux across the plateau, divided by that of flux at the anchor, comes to 1.2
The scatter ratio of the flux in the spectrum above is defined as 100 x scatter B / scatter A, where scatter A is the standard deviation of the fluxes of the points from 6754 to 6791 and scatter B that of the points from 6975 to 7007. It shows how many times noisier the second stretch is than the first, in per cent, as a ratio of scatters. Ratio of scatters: 97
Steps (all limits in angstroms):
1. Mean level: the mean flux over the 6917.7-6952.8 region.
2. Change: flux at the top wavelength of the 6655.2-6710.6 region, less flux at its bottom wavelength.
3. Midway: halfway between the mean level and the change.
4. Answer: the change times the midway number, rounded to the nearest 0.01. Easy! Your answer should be -0.03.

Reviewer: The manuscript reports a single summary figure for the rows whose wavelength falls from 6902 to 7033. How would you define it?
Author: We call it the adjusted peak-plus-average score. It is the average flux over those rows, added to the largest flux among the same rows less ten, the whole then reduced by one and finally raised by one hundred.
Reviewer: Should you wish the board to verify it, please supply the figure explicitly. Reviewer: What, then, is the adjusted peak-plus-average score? 92.31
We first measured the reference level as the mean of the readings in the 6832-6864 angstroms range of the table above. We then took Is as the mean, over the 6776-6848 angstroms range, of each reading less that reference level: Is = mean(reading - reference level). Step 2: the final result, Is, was 0.14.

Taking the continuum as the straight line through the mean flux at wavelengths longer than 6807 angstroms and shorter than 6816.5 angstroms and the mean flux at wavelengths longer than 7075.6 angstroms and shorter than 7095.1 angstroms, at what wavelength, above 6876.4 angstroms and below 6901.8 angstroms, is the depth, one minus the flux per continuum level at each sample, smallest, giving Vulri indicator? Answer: 6890.65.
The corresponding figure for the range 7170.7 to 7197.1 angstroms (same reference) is 7172.33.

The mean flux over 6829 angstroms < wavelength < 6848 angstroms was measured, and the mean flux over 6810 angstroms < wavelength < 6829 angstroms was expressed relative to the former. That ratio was 1.14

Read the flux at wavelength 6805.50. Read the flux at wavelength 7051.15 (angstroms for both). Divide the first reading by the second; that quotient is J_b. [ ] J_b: 1.070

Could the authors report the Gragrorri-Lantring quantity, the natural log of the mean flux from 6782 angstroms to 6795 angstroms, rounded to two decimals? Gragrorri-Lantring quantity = 0.46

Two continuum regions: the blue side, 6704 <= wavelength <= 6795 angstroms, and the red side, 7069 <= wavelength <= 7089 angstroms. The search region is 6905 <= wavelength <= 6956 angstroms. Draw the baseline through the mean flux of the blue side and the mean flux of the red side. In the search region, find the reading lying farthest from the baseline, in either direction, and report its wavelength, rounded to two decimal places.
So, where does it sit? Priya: 6922.45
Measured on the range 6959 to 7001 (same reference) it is 6973.65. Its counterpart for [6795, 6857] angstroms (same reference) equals 6836.91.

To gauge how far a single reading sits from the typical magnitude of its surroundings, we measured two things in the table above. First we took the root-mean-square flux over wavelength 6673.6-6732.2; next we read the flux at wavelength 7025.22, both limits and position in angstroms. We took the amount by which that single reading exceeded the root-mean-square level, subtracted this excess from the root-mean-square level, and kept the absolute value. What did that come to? 1.65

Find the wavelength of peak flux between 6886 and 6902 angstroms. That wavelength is 6890.65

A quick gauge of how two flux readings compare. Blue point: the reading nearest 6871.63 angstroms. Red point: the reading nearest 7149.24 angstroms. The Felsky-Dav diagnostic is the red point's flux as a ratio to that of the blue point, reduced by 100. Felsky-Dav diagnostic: -98.9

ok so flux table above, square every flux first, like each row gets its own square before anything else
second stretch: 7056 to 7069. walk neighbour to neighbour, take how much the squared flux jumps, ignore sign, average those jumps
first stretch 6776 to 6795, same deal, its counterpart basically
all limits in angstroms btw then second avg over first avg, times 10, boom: 5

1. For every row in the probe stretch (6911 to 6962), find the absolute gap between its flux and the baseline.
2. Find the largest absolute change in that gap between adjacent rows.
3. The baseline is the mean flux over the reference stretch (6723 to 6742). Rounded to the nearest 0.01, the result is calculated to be 0.13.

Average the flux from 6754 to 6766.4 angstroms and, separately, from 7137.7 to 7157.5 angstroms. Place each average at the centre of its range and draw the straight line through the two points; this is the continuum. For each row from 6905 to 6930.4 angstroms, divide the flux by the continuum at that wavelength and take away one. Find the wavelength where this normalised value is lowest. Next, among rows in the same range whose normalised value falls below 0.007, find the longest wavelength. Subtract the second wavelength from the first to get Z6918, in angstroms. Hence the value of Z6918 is 0.0 angstroms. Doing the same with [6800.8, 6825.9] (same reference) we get 0.0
